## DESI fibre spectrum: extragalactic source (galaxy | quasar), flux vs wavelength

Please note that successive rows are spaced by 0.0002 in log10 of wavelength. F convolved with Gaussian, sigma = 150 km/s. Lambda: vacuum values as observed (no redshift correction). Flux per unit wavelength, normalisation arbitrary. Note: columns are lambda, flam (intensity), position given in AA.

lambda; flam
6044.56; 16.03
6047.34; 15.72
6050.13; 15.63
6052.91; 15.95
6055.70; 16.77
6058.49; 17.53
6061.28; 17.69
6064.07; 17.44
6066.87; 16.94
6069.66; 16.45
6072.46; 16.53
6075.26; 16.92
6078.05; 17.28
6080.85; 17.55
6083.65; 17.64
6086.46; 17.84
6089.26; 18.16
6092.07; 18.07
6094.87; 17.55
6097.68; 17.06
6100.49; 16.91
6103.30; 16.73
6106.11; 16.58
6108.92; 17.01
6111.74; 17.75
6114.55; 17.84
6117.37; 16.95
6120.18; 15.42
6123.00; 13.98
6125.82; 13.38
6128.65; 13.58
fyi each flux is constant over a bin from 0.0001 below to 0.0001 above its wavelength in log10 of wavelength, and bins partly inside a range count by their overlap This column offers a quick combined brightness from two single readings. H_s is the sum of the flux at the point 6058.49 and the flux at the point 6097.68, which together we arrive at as 34.6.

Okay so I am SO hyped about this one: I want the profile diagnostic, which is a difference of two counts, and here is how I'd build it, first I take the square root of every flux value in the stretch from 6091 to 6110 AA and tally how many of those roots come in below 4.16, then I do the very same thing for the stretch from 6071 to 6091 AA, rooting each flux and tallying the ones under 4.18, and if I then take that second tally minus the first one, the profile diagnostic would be -2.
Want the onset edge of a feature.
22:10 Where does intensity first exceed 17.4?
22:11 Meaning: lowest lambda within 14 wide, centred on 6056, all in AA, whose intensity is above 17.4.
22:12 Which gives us 6058.49 AA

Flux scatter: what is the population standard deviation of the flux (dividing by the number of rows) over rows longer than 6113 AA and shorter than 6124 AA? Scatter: 1.5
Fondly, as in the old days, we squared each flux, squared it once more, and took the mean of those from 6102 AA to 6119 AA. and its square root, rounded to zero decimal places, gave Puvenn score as 295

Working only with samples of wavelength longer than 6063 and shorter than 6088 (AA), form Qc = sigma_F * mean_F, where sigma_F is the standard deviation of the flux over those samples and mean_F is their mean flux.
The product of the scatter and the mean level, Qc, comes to 8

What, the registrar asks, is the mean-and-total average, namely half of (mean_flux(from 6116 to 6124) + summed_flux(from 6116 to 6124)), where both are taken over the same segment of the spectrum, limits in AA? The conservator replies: 30.9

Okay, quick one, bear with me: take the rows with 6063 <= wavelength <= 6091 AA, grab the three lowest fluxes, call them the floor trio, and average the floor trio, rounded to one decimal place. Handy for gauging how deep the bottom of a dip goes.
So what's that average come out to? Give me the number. 16.6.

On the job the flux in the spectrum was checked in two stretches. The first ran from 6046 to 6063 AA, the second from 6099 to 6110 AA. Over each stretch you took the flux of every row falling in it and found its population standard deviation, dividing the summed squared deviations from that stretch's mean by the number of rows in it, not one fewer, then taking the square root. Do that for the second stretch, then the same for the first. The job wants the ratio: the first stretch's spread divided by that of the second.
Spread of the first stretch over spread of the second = 5.06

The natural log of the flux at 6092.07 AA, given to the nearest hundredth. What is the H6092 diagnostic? 2.89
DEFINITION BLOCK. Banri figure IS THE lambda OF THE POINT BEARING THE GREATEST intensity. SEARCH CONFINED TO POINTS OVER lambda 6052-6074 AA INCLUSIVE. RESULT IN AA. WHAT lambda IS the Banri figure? 6061.28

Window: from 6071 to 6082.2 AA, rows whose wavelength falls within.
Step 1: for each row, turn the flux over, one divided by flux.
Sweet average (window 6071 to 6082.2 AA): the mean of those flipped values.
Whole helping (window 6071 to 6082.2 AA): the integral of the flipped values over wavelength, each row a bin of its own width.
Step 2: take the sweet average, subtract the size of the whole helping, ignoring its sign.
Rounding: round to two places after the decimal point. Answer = -0.60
